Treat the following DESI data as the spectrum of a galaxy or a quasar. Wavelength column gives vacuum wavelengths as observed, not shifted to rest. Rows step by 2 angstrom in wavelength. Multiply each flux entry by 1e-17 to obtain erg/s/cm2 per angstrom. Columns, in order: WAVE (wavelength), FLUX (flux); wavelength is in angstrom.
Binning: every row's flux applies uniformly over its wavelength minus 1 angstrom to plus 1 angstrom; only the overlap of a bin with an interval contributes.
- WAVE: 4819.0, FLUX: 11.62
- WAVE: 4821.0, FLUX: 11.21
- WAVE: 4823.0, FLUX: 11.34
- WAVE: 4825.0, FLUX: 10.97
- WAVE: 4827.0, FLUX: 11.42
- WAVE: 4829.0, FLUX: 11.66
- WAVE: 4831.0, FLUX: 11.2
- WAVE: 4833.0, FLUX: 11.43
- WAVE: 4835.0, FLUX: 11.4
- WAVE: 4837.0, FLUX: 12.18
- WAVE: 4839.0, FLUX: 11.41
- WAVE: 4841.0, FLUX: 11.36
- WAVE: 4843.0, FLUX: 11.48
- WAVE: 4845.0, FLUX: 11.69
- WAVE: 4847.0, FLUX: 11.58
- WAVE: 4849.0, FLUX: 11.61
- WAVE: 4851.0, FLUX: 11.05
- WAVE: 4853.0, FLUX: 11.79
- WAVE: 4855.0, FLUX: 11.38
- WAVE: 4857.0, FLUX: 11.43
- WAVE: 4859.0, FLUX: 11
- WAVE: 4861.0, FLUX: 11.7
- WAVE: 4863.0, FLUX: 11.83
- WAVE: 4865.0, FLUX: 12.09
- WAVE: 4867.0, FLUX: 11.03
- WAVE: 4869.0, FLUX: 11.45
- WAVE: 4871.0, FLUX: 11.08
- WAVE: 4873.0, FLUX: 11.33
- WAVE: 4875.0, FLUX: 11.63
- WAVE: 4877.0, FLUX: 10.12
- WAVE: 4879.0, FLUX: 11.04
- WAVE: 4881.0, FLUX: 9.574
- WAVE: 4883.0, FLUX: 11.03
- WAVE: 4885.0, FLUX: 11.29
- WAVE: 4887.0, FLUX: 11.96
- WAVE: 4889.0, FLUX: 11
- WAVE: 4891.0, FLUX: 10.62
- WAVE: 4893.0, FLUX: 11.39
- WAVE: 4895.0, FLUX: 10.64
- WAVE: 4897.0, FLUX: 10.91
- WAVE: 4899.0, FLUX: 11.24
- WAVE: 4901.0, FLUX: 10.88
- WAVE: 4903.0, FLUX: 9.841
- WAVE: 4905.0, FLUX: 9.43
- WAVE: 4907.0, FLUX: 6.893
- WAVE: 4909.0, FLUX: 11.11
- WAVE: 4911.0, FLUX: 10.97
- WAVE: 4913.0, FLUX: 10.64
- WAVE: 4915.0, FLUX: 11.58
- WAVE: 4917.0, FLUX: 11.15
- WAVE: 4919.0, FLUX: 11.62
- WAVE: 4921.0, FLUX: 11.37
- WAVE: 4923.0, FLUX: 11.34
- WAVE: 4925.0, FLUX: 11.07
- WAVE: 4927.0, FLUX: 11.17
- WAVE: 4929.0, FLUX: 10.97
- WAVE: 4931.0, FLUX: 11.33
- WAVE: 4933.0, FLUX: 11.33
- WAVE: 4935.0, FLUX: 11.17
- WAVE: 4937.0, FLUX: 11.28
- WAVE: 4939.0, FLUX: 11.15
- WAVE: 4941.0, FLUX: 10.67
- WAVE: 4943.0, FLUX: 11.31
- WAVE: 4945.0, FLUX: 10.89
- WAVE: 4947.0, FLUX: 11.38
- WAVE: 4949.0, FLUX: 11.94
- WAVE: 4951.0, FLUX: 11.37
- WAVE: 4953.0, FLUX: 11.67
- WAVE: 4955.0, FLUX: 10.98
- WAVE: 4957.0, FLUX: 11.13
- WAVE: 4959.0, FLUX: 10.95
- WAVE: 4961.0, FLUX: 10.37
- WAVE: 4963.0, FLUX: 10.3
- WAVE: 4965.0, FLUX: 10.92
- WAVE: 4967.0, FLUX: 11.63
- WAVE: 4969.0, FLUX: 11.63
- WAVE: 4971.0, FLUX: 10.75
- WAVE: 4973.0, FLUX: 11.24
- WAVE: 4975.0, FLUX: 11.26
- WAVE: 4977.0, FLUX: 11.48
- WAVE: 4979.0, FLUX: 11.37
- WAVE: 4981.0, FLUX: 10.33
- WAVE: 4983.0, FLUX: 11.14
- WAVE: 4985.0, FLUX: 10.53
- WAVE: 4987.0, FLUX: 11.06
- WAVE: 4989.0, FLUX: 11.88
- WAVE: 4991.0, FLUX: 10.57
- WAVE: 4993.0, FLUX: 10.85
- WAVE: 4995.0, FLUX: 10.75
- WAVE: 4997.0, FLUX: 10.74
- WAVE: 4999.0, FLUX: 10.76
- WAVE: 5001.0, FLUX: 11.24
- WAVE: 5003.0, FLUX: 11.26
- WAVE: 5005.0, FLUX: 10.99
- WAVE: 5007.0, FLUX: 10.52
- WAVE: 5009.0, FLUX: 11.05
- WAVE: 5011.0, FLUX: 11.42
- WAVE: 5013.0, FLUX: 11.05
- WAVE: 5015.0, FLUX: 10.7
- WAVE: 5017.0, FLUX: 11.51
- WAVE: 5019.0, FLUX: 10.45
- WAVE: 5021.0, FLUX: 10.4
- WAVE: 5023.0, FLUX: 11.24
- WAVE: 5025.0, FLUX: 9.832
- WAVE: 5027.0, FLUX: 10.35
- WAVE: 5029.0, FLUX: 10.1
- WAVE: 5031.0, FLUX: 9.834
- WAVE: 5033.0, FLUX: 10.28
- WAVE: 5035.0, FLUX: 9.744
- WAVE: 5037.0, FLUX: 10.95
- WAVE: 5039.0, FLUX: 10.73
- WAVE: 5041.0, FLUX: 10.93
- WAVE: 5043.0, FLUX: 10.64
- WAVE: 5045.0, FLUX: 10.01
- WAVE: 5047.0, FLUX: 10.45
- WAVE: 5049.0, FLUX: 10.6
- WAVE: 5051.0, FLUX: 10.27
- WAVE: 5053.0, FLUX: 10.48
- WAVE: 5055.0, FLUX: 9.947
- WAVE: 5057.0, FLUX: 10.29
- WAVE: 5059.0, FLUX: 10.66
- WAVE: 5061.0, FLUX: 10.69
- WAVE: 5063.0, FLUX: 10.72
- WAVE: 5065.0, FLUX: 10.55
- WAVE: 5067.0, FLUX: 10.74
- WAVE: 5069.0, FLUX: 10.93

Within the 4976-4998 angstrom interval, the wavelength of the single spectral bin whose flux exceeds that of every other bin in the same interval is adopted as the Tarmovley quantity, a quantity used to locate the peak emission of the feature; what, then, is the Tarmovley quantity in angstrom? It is 4989.0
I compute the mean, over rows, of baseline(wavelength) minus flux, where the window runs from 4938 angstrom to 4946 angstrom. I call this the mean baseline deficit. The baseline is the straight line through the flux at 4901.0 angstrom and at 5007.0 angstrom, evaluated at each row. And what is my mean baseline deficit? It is -0.3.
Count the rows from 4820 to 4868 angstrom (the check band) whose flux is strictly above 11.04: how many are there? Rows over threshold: 21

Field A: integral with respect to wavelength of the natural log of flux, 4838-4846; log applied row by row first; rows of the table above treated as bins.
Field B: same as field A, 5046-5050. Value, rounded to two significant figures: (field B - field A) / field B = -1.1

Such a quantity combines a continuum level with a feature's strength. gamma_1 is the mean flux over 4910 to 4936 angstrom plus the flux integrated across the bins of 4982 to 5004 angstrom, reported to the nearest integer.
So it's 253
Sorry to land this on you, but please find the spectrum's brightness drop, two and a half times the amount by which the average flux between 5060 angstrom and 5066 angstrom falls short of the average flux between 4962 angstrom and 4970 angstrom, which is 1.2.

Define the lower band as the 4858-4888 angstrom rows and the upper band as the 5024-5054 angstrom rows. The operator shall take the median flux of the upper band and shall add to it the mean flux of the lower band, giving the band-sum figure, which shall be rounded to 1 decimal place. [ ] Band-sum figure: 21.6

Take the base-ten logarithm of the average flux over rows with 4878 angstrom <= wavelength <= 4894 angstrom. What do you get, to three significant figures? 1.04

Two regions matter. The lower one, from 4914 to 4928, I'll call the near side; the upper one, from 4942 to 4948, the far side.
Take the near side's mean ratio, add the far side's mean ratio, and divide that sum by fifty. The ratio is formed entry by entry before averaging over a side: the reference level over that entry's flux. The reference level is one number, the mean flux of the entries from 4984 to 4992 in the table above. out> 0.0391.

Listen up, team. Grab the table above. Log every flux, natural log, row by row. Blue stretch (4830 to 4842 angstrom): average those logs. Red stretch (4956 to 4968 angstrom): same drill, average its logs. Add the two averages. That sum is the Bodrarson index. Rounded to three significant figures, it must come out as 4.83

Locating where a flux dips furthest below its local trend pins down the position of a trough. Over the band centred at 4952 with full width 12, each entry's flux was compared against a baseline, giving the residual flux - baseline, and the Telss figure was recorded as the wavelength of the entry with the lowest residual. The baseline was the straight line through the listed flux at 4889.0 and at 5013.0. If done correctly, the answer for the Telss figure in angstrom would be 4955.0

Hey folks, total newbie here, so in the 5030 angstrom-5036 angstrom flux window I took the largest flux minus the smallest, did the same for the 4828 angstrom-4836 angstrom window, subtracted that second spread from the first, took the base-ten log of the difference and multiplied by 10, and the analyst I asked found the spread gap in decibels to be -11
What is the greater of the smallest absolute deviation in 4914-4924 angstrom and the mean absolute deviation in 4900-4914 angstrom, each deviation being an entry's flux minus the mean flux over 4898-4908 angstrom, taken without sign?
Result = 1.49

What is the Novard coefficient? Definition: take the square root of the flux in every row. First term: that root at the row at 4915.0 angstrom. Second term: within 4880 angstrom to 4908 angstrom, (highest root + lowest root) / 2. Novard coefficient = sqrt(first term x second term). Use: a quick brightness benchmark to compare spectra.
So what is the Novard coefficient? 3.22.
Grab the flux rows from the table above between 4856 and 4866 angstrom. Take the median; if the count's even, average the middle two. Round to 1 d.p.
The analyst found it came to 11.7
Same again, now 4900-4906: 9.8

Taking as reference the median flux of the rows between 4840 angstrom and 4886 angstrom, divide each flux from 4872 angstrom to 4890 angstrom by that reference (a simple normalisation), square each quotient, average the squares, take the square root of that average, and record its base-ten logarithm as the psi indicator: -0.014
